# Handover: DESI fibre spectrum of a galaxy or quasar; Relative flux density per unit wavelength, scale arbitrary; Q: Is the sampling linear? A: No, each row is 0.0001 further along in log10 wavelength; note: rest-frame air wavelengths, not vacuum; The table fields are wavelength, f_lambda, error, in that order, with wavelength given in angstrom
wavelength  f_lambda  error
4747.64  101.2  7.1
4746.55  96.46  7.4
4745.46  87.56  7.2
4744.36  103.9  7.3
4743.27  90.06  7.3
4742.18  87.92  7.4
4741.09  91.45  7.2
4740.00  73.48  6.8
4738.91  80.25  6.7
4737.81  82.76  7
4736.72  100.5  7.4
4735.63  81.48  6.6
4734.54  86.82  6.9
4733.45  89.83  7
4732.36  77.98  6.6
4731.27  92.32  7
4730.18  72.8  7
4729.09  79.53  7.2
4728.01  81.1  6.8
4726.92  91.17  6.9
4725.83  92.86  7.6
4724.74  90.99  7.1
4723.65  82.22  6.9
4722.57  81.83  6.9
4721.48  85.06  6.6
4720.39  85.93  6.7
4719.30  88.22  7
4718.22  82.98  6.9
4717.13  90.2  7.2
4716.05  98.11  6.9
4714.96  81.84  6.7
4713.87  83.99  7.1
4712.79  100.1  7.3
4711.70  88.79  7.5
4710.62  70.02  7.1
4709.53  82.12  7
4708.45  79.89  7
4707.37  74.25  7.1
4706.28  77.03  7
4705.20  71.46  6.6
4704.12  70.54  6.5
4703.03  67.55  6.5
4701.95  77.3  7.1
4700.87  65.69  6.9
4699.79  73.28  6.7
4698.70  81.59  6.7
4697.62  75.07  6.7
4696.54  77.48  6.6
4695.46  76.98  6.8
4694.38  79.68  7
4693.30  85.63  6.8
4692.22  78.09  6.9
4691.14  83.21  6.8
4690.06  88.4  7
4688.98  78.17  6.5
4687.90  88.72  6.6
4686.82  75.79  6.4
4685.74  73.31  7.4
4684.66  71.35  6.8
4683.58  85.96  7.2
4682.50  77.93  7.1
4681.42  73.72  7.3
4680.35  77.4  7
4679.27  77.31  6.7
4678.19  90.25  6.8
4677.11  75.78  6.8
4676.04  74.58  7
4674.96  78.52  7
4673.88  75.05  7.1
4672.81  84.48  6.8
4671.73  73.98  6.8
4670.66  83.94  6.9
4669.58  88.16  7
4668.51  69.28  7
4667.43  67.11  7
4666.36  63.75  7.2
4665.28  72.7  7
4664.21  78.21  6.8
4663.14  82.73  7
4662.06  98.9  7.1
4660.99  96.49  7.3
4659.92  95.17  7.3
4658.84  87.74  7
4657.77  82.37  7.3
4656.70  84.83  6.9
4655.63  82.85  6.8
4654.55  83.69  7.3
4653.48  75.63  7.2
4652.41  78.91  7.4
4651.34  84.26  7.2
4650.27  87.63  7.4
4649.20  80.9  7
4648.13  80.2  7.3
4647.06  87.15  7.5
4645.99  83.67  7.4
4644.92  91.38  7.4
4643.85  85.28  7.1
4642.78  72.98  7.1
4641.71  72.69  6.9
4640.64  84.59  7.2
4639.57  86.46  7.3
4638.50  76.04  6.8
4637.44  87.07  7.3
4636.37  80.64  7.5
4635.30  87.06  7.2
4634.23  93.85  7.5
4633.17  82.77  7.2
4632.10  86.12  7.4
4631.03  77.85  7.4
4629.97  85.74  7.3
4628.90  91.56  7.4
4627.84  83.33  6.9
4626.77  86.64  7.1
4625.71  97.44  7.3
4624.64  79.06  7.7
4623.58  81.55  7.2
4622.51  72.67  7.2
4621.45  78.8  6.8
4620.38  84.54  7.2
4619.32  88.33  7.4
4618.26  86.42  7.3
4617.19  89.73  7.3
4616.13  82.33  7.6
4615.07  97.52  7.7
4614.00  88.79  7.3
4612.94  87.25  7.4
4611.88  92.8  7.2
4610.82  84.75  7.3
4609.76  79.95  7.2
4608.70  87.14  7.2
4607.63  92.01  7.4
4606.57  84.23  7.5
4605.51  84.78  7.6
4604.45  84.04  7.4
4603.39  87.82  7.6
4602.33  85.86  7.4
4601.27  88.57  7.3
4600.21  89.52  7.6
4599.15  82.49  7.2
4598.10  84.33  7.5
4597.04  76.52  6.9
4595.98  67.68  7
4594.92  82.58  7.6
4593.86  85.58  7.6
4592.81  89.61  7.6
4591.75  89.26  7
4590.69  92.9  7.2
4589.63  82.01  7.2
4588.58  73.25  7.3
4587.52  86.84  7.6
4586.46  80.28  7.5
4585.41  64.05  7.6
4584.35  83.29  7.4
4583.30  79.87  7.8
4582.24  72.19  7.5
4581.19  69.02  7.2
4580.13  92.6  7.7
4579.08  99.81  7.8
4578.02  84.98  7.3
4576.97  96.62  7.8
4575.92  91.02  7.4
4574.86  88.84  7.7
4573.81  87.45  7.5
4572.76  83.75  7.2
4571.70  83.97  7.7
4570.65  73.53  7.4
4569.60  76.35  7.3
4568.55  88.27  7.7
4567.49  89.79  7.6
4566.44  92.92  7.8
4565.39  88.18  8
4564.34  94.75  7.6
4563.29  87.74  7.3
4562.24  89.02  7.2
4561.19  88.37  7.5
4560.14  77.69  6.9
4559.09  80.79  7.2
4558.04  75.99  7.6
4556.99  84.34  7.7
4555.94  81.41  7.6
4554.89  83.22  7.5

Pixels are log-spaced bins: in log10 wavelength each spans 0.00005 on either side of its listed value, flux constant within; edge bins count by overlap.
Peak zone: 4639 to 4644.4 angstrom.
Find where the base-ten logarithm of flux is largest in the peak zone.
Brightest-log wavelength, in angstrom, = 4639.57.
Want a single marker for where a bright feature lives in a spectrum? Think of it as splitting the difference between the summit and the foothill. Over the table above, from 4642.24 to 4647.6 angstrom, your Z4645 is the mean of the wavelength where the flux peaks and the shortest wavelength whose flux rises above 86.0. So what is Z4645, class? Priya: 4644.9 angstrom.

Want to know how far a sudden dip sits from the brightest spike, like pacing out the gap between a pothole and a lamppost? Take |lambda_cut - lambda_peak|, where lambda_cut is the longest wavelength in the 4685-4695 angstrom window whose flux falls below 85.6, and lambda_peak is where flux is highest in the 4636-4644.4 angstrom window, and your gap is 56.9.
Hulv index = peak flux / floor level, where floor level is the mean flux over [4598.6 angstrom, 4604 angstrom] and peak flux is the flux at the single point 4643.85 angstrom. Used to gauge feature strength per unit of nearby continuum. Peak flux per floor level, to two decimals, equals 0.98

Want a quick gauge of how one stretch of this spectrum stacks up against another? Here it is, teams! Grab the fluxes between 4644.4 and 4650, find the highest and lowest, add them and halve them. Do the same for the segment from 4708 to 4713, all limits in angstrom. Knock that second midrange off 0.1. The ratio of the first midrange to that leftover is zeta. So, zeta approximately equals -1.01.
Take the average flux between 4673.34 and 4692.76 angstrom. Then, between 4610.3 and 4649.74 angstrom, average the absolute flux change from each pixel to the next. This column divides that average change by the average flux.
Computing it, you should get 0.087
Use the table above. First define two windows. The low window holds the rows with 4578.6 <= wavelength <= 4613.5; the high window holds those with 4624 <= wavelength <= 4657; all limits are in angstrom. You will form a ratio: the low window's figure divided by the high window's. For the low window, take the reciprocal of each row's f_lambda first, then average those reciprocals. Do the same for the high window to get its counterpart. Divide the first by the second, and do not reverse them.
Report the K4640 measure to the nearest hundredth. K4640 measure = 1.01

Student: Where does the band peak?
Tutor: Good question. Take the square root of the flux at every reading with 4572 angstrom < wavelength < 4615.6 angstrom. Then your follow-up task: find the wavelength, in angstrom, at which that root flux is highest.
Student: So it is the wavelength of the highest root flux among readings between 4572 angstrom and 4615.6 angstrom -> 4579.08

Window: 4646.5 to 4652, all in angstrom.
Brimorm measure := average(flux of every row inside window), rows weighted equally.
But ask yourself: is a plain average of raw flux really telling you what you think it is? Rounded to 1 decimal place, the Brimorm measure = 84.0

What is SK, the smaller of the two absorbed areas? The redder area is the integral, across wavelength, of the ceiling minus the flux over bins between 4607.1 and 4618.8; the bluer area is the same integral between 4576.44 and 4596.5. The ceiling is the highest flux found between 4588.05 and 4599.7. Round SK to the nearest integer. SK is 57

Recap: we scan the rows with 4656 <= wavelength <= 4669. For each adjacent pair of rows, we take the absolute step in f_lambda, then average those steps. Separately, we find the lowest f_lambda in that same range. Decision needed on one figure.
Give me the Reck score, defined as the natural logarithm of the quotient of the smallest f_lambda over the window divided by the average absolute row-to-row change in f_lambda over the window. 2.46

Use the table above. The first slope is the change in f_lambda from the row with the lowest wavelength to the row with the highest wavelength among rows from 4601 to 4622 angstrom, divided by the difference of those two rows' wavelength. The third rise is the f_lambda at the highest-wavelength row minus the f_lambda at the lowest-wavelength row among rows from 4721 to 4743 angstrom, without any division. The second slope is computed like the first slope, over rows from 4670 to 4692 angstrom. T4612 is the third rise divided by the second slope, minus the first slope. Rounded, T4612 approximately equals -80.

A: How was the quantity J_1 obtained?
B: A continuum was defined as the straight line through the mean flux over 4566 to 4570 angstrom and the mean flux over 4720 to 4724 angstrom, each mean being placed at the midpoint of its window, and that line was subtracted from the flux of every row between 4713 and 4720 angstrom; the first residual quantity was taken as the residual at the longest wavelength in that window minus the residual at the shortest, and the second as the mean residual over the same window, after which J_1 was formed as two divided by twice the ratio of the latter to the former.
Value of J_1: 1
